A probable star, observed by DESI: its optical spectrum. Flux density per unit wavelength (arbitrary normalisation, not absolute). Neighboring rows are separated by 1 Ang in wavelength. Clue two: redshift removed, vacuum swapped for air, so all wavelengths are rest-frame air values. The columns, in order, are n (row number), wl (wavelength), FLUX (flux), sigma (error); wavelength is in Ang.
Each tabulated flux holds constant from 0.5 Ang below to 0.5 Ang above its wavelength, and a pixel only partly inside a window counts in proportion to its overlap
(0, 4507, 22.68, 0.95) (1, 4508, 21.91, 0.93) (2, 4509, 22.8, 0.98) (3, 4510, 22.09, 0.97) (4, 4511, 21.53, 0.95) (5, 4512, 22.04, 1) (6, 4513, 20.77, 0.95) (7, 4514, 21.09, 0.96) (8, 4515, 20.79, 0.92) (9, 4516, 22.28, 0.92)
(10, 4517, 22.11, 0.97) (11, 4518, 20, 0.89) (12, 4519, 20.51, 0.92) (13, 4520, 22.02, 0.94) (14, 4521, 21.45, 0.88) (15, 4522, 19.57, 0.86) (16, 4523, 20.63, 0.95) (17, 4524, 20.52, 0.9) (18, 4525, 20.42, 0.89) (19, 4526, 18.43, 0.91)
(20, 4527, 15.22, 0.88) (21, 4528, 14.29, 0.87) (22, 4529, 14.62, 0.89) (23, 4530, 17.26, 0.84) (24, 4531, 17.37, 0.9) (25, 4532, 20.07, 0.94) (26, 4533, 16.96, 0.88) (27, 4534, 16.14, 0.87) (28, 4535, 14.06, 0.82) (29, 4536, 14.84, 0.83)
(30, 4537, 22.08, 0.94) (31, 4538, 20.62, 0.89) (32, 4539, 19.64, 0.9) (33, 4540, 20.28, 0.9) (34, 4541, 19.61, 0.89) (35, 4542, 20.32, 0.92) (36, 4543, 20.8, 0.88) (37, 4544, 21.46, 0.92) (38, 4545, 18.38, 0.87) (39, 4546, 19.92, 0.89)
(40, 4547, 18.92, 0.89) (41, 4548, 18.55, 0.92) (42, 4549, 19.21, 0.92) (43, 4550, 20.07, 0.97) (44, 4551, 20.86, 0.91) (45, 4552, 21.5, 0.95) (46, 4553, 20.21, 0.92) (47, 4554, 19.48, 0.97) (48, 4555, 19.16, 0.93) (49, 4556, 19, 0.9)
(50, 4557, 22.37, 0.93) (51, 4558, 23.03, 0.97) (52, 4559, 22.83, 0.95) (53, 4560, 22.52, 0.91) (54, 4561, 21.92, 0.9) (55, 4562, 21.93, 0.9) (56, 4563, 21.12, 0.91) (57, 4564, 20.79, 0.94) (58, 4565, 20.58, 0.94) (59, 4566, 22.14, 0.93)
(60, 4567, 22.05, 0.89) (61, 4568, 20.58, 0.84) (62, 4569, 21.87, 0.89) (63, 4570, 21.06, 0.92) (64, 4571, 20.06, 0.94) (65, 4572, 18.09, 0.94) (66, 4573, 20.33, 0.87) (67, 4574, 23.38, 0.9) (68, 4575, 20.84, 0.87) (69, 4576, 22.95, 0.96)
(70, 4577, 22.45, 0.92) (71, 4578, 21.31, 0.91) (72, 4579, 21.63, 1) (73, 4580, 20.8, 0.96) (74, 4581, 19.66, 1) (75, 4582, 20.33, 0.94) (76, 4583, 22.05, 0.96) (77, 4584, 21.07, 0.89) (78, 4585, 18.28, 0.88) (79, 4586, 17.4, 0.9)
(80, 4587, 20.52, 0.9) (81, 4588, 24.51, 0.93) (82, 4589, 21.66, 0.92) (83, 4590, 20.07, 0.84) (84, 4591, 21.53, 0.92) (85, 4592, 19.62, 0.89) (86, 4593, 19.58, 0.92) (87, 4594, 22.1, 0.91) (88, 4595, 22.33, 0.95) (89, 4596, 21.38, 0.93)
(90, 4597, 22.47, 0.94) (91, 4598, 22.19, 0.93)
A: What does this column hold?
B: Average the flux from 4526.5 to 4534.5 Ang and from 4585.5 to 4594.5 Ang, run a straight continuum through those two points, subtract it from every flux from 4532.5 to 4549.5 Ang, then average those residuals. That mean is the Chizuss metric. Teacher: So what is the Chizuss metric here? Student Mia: 1.7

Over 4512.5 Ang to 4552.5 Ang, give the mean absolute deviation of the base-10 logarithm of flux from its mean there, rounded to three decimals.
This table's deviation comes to 0.044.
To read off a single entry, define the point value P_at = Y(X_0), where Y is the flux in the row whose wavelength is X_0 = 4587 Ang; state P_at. 20.52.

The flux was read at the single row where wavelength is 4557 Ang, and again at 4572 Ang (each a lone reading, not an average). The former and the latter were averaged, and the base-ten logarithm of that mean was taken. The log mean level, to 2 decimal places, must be 1.31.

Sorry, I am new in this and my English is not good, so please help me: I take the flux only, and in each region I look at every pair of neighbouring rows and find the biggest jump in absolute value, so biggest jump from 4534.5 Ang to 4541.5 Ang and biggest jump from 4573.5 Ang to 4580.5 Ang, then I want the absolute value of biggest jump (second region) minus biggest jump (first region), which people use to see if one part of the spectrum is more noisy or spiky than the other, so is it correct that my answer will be 4.7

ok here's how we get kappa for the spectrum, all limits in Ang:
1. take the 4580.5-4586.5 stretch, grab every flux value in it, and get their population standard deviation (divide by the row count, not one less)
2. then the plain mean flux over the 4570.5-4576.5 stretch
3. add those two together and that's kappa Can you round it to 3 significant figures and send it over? 22.5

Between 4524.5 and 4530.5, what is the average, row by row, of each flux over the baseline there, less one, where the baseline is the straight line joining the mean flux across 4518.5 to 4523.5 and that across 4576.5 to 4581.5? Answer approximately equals -0.20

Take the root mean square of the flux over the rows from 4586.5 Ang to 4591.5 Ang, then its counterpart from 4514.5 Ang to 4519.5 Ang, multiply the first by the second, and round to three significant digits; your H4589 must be 459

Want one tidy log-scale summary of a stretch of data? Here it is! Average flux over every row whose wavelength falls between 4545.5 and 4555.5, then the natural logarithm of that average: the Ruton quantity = 2.985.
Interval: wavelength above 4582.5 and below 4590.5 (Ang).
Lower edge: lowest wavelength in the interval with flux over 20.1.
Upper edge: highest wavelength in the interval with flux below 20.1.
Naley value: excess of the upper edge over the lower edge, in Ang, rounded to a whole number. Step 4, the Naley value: 7 Ang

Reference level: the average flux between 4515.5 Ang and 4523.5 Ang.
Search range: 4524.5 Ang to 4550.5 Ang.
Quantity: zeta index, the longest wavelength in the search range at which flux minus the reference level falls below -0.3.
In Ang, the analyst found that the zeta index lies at 4550 Ang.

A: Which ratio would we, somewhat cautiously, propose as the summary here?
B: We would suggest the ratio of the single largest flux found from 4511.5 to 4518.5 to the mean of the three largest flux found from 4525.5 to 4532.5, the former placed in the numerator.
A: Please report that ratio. 1.20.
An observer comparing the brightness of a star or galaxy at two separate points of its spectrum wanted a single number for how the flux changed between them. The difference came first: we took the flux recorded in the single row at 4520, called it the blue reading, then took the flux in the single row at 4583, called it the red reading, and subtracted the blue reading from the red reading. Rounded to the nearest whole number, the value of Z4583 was 0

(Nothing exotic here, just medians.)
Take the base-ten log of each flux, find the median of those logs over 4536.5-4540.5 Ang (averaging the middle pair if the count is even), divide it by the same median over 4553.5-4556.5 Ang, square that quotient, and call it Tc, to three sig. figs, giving 1.04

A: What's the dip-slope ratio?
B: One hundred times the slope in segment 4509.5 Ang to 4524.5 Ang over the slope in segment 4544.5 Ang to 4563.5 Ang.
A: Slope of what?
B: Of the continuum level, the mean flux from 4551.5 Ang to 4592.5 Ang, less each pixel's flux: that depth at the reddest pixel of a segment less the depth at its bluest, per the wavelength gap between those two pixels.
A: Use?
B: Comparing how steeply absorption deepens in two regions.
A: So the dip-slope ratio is -74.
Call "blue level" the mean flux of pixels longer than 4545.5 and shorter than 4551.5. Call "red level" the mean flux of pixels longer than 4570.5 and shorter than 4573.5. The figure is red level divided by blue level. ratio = 1.00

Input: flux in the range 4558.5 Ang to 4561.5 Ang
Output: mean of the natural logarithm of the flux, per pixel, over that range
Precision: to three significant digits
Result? 3.11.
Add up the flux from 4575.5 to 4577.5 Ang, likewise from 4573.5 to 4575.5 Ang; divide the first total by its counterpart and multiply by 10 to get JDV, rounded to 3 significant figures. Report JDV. 10.3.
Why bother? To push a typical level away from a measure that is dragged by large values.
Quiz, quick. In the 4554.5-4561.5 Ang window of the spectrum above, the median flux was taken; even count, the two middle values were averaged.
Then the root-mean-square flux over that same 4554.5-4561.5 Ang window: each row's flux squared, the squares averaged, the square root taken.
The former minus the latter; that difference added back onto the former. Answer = 23.1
